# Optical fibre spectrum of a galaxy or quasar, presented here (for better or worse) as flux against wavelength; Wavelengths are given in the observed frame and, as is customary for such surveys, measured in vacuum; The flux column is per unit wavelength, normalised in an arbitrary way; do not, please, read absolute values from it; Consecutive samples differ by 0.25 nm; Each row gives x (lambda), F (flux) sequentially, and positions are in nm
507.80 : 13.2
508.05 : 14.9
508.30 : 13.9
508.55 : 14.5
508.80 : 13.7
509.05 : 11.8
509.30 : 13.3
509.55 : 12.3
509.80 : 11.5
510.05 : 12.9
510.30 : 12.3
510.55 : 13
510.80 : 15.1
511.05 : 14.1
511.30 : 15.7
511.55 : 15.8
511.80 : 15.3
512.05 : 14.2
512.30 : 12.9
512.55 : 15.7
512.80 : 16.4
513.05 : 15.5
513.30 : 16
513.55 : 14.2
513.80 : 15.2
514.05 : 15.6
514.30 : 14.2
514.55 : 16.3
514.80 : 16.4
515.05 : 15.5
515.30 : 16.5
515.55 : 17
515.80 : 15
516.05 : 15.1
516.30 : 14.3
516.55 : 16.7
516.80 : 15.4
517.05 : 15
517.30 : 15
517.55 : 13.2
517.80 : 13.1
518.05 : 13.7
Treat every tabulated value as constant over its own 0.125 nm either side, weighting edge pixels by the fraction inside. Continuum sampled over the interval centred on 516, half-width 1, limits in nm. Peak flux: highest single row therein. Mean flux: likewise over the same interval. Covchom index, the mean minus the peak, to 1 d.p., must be -1.3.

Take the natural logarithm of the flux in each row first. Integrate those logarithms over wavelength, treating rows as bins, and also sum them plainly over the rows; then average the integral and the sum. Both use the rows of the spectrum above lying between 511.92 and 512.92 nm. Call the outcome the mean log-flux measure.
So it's 6.73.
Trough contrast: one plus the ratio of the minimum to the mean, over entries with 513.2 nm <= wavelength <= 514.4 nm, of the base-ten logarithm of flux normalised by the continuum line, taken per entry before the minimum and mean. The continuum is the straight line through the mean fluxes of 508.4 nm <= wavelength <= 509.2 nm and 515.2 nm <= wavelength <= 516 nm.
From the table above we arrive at 5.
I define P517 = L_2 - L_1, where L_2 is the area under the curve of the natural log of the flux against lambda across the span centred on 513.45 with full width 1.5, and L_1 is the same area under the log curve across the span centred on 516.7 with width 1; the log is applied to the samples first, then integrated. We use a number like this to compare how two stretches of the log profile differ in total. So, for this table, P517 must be 1.4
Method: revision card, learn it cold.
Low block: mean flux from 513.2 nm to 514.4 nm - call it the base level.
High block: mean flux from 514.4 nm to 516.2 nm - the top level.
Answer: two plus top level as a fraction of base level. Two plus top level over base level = 3.06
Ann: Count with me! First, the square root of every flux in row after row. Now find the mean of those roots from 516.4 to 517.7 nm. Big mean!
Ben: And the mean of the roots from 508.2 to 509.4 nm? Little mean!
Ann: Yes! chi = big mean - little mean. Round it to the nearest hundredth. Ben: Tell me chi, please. 0.21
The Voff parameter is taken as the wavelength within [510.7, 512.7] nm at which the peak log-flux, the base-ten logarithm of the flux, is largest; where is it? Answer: 511.55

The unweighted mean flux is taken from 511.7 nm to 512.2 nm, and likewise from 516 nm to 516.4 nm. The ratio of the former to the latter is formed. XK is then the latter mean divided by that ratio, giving 14.7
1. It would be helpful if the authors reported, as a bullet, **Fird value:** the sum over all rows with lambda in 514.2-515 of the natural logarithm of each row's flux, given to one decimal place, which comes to 8.2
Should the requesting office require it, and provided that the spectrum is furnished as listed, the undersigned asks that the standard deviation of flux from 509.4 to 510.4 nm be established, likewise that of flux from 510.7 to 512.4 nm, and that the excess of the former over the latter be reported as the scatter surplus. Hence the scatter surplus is -0.47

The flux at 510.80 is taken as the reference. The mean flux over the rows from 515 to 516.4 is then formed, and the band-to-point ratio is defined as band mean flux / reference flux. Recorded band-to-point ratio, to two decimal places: 1.03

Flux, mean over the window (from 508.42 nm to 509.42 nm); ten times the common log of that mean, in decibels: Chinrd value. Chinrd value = 11.2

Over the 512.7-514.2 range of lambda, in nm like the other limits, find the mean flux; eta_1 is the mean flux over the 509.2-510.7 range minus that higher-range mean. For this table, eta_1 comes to -2.9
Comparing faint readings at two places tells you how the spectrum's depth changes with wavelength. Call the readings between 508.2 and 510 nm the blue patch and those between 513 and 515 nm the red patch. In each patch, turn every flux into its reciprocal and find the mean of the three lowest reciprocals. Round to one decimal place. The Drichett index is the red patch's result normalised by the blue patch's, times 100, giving 86.4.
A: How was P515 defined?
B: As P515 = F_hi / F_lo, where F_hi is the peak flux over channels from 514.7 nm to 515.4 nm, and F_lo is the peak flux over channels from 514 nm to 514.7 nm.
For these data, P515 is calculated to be 1.01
